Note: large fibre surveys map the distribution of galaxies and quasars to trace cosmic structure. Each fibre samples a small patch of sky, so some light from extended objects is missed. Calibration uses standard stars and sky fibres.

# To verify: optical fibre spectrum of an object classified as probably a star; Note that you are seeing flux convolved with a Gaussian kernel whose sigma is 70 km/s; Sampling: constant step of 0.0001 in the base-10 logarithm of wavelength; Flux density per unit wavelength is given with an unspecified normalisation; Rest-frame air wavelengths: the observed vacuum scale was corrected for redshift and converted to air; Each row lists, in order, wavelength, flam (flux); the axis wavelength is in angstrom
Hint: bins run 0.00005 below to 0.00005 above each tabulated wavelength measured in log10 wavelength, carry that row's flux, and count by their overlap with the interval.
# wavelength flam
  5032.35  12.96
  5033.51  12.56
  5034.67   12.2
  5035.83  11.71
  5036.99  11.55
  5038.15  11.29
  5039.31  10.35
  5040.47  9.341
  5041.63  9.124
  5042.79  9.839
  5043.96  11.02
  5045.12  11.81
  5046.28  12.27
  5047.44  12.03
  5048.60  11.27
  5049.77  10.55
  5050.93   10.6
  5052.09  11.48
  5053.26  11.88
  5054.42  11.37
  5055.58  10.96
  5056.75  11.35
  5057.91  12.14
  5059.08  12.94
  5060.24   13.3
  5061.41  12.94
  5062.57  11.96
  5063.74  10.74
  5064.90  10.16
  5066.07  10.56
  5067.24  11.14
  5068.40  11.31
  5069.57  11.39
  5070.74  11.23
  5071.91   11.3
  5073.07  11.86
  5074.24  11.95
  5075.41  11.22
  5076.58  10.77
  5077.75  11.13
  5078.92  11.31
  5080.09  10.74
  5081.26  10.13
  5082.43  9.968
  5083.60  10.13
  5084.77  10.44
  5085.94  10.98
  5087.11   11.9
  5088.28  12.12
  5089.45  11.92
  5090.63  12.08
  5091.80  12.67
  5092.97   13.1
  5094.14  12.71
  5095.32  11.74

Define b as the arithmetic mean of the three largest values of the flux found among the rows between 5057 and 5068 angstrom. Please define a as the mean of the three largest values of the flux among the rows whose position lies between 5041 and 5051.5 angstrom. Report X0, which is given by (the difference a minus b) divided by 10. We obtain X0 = -0.102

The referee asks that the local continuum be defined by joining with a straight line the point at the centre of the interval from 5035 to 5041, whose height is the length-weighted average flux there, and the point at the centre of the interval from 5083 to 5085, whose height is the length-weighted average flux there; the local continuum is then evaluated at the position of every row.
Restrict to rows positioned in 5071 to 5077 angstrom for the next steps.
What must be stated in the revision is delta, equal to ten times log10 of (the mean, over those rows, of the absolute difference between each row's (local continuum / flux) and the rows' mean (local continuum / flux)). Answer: -15.2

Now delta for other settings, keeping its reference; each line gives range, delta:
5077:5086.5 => -14.2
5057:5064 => -12.9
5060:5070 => -12.2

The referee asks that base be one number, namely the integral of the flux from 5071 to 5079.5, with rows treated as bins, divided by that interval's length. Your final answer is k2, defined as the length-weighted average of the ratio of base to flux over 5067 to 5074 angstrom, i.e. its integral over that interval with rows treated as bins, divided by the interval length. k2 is 1.00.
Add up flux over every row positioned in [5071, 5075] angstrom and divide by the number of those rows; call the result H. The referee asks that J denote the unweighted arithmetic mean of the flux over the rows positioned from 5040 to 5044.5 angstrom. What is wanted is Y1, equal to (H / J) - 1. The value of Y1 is 0.19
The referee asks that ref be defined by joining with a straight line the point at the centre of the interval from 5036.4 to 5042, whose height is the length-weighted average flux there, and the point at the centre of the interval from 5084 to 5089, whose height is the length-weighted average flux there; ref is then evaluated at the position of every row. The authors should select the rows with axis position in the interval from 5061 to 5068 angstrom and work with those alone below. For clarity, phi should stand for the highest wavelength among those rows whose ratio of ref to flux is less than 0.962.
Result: 5062.57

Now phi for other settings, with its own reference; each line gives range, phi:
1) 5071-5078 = 5074.24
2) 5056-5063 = 5062.57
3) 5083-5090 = 5089.45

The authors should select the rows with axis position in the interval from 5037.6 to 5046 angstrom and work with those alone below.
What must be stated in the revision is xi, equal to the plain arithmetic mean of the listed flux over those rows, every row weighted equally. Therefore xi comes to 10.4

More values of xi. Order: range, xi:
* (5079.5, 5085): 10.3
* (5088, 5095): 12.4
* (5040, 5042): 9.2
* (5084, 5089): 11.4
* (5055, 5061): 12.1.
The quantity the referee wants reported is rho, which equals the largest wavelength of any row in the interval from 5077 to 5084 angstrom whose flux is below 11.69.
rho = 5083.60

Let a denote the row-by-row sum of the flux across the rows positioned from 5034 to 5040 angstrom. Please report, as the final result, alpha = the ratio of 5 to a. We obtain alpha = 0.0876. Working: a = 57.1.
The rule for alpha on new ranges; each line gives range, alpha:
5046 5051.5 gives 0.0882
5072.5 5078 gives 0.0878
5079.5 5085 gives 0.0973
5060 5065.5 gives 0.0846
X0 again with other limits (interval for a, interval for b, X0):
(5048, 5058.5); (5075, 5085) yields 0.061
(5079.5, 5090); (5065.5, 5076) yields 0.025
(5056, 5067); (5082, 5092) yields 0.077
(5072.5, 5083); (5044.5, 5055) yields -0.035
